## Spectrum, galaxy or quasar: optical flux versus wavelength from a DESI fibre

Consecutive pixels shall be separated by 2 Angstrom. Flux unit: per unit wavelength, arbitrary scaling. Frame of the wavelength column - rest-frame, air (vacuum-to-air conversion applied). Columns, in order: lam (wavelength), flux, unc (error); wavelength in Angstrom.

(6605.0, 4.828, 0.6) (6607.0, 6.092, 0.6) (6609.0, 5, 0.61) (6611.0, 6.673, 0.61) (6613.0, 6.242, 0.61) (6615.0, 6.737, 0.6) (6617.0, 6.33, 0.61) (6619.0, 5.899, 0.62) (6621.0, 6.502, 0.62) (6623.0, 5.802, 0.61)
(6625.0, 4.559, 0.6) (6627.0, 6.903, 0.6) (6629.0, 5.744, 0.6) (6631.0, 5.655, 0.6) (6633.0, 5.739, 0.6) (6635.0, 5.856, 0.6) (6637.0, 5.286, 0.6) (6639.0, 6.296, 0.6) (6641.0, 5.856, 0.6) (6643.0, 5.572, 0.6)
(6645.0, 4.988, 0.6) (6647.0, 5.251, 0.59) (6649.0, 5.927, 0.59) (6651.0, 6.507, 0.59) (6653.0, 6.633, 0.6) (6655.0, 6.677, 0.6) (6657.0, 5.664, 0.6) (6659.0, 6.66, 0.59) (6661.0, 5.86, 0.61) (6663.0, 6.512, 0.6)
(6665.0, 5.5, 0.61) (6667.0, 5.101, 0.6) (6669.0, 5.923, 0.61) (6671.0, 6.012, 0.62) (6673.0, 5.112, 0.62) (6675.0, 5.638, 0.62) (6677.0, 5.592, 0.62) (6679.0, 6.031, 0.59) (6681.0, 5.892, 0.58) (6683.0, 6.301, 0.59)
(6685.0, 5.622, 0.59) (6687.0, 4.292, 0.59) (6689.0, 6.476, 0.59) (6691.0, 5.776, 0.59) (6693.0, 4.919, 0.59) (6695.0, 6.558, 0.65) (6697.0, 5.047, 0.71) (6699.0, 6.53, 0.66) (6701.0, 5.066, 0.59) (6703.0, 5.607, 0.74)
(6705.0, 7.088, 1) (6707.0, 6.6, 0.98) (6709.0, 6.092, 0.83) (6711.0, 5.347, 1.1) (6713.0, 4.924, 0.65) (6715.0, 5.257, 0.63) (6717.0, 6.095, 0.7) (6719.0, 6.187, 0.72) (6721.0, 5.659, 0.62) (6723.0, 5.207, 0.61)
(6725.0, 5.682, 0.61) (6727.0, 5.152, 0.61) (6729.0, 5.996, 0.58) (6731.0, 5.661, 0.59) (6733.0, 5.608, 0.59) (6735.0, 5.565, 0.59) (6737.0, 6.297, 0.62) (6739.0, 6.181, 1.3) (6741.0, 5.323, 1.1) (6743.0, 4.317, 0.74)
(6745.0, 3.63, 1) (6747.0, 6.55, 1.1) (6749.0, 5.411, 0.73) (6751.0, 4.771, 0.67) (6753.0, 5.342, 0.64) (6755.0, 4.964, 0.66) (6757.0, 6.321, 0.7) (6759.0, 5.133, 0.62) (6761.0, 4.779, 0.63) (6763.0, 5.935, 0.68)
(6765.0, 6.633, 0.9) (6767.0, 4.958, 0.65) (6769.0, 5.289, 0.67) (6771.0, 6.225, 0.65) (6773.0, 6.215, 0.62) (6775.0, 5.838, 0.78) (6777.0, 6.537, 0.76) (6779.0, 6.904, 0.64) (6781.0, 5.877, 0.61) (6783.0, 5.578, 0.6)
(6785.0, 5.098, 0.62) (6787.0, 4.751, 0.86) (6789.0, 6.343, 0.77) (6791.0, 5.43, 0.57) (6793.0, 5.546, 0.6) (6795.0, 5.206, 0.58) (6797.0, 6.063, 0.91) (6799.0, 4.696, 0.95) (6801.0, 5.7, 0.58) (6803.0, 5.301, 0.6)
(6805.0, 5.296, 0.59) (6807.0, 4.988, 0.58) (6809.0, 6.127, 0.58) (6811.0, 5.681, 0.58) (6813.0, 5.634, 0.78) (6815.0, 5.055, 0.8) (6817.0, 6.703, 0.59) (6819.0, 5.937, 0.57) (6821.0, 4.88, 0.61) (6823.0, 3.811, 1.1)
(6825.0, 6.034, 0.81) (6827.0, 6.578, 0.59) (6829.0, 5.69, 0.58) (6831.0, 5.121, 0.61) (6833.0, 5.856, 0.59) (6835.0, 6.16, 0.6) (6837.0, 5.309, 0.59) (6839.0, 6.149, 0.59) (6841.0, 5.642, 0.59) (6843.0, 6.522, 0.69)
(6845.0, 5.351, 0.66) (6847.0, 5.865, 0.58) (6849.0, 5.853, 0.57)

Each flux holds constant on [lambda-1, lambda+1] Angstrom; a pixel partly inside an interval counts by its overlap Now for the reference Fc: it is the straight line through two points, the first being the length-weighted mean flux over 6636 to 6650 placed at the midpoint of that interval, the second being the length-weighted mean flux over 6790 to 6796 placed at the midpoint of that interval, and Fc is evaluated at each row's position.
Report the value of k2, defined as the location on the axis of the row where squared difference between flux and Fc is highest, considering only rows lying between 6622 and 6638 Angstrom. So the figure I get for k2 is 6627.0 Angstrom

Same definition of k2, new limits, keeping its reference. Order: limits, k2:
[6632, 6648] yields 6639.0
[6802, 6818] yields 6817.0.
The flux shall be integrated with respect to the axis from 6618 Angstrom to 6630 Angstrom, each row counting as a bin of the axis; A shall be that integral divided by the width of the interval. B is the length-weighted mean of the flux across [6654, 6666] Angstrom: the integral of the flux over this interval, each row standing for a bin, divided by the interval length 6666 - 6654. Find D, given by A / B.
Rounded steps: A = 5.9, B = 6.1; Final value 0.96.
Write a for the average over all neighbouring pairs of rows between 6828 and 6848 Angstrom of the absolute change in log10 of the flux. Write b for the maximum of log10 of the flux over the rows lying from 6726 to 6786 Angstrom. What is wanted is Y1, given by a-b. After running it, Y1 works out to -0.786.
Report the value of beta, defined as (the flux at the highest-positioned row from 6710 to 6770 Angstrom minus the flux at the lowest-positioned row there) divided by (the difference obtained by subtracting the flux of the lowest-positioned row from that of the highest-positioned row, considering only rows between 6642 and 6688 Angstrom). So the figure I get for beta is 0.0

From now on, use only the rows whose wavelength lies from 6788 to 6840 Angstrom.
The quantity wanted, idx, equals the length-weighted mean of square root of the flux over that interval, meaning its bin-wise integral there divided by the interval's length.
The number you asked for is 2.36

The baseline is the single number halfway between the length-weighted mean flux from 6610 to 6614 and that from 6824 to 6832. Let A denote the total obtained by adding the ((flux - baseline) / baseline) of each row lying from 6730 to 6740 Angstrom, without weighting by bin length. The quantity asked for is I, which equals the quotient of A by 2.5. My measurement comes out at -0.10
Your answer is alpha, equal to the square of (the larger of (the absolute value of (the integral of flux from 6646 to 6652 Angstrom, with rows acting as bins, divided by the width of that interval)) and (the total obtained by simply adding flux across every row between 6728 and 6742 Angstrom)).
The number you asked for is 1651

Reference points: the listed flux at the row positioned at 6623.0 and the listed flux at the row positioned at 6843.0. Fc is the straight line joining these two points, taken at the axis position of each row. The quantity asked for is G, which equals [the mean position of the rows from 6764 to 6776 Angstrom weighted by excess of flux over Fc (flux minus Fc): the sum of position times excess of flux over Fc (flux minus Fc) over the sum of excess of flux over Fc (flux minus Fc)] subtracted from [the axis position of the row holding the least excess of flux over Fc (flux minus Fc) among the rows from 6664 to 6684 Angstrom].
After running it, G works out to -96.8 Angstrom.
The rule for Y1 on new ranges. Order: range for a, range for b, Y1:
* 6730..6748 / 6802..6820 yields -0.757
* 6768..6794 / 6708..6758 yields -0.772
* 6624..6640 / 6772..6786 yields -0.782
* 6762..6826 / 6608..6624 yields -0.770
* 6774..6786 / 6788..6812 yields -0.761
